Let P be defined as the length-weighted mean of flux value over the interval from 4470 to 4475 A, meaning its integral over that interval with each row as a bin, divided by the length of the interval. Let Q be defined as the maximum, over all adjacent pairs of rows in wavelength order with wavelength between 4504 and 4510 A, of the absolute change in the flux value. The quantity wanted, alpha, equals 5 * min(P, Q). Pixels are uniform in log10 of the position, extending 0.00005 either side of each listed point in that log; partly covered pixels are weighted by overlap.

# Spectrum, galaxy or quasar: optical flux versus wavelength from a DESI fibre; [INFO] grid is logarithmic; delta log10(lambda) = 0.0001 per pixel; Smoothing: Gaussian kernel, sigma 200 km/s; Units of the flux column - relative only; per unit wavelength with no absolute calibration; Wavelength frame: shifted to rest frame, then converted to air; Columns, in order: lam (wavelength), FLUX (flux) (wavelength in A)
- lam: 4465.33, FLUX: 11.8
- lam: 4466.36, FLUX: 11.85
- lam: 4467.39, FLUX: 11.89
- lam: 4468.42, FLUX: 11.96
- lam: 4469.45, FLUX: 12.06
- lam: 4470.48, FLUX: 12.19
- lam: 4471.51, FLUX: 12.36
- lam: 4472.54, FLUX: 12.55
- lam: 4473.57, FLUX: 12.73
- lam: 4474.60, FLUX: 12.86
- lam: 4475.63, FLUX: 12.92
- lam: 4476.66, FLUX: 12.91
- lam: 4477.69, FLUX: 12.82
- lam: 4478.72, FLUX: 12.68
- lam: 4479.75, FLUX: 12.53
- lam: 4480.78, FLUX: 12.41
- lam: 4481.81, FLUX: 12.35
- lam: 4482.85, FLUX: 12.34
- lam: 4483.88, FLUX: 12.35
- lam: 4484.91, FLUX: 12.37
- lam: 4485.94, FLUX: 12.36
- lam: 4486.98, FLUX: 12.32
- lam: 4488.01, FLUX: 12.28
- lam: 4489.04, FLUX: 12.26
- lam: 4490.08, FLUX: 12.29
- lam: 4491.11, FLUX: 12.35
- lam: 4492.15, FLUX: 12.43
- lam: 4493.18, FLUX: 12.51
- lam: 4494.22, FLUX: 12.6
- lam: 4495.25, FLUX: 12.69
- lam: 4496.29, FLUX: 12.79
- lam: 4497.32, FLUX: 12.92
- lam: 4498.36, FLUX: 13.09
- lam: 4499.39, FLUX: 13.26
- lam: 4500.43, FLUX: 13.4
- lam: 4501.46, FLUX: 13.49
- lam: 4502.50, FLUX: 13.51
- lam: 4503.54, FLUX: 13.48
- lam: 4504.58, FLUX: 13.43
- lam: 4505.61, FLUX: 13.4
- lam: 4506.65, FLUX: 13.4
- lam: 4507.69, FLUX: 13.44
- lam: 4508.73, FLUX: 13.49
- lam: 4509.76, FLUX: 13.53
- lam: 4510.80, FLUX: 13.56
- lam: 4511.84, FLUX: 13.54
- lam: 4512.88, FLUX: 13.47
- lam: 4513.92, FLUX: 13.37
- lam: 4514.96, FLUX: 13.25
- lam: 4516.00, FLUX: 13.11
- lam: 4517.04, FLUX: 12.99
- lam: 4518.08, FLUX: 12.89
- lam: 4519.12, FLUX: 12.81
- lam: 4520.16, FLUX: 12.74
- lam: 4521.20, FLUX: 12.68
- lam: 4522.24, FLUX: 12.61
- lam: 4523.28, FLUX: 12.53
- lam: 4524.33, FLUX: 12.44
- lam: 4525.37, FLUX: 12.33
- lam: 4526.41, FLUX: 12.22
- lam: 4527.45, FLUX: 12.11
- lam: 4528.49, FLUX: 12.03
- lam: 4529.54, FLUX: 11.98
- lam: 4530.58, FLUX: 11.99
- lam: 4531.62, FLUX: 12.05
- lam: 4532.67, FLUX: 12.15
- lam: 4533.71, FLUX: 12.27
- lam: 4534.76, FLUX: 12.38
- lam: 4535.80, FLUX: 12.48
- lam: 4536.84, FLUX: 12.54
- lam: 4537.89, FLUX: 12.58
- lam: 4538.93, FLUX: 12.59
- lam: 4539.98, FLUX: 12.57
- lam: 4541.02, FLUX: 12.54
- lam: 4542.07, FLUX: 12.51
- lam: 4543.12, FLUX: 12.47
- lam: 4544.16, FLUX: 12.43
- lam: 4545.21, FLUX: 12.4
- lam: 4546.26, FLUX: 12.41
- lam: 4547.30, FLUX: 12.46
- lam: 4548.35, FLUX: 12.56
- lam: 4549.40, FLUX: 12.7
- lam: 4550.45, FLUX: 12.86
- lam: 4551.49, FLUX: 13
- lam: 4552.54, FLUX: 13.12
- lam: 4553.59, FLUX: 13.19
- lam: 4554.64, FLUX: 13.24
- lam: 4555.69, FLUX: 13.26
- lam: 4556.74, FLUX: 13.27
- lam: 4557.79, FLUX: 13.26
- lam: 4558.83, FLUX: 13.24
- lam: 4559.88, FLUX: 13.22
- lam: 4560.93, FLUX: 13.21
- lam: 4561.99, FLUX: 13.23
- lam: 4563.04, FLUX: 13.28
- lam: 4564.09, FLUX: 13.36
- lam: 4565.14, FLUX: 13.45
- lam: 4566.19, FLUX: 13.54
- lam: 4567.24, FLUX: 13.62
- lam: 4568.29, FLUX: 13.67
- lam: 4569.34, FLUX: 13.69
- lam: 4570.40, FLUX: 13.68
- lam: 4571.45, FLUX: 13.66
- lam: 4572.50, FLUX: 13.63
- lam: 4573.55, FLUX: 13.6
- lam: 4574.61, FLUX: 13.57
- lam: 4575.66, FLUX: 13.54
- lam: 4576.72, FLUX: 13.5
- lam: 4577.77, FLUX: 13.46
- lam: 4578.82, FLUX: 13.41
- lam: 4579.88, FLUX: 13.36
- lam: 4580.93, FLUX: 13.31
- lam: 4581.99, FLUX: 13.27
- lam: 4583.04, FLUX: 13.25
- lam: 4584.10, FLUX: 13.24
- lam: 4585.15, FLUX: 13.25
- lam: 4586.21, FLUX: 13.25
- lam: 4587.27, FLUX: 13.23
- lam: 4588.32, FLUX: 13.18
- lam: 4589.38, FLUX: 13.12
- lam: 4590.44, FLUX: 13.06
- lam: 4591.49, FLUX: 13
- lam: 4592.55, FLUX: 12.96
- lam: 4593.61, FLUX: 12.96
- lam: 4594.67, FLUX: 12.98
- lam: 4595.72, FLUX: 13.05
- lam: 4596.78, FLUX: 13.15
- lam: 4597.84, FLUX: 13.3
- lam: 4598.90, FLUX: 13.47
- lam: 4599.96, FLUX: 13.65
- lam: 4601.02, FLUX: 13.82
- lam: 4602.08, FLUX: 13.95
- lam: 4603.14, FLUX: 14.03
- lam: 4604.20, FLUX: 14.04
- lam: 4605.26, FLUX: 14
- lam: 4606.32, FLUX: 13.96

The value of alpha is 0.25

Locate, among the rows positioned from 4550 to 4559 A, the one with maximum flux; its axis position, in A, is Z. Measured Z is 4556.74 A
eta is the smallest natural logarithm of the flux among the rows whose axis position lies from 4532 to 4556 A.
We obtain 2.50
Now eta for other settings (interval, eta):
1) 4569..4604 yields 2.56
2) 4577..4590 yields 2.57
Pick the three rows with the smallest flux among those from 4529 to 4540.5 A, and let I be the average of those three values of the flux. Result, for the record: 12.0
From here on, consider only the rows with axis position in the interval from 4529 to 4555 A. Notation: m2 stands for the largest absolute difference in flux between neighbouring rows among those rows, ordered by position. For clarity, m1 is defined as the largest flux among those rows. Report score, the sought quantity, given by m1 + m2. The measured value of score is 13.4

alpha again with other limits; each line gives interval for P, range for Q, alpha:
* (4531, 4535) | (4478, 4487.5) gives 0.75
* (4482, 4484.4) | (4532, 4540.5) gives 0.60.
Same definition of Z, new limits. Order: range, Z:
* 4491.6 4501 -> 4500.43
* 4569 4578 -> 4569.34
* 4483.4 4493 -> 4492.15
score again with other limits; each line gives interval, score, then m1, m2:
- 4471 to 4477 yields 13.1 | 12.92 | 0.190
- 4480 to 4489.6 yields 12.5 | 12.41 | 0.060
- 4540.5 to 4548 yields 12.6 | 12.54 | 0.050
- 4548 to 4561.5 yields 13.4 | 13.27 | 0.160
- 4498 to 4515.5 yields 13.7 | 13.56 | 0.170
